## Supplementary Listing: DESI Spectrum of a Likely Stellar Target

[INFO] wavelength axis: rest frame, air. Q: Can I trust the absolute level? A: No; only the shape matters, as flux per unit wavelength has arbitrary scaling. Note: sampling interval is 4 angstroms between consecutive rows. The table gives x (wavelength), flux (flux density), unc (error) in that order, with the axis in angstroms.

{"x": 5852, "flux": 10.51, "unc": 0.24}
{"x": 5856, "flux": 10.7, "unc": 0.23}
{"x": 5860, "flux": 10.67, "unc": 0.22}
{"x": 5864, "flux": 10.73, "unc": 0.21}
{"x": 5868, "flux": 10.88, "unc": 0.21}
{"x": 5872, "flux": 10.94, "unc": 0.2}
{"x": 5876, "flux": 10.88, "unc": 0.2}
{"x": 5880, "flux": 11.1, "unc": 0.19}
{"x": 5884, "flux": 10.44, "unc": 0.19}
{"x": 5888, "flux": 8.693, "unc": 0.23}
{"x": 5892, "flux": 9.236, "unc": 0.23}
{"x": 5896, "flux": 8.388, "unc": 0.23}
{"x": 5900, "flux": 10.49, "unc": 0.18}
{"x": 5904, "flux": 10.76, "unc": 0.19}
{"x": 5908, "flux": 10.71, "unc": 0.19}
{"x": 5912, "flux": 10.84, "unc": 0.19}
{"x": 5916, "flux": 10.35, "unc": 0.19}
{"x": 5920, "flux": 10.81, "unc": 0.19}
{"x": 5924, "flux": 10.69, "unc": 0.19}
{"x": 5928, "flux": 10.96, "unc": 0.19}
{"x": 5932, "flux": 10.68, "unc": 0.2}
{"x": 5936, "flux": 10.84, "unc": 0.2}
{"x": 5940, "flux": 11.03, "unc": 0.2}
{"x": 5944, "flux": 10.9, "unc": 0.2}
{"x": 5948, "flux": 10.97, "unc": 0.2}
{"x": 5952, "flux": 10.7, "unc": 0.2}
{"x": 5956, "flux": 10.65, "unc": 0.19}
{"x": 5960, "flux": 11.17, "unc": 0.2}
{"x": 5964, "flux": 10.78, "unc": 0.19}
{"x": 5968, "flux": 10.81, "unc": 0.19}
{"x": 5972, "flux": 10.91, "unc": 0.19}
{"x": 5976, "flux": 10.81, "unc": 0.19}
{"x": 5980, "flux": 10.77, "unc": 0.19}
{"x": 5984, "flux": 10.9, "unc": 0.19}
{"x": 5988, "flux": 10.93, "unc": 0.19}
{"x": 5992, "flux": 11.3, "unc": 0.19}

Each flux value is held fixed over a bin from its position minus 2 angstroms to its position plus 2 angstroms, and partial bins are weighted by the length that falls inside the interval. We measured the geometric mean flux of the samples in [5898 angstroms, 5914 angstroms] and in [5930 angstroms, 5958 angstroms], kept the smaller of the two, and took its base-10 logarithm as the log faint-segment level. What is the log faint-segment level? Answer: 1.03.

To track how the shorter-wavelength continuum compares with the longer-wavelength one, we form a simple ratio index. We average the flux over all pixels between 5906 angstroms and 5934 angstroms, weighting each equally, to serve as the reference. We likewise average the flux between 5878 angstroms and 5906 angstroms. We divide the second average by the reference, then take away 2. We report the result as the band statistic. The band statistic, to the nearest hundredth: -1.08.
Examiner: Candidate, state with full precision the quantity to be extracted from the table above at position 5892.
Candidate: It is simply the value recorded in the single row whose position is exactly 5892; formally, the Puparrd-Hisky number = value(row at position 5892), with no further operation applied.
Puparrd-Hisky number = 9.236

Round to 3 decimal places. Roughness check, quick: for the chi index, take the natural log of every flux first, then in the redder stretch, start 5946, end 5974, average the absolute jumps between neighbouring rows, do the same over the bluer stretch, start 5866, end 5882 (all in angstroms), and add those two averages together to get 0.031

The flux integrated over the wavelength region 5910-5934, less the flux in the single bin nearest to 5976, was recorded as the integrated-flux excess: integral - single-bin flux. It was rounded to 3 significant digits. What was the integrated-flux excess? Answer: 247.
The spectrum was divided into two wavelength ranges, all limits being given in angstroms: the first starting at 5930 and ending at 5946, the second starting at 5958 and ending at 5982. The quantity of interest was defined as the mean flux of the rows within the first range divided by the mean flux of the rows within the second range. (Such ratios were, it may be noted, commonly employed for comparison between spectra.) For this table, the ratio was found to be 1.00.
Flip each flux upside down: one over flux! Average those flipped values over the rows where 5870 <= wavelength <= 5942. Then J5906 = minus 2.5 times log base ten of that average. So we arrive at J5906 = 2.54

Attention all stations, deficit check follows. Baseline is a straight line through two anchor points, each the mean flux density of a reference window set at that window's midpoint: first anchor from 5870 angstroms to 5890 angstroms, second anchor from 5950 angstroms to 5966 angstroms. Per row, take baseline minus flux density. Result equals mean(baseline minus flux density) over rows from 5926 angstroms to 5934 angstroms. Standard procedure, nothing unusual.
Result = -0.14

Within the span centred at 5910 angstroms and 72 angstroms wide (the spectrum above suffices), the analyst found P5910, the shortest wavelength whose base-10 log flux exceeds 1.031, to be 5876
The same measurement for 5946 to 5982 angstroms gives 5948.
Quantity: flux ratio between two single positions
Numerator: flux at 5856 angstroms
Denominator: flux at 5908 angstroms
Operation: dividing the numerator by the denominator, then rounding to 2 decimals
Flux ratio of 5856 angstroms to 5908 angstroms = 1.00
